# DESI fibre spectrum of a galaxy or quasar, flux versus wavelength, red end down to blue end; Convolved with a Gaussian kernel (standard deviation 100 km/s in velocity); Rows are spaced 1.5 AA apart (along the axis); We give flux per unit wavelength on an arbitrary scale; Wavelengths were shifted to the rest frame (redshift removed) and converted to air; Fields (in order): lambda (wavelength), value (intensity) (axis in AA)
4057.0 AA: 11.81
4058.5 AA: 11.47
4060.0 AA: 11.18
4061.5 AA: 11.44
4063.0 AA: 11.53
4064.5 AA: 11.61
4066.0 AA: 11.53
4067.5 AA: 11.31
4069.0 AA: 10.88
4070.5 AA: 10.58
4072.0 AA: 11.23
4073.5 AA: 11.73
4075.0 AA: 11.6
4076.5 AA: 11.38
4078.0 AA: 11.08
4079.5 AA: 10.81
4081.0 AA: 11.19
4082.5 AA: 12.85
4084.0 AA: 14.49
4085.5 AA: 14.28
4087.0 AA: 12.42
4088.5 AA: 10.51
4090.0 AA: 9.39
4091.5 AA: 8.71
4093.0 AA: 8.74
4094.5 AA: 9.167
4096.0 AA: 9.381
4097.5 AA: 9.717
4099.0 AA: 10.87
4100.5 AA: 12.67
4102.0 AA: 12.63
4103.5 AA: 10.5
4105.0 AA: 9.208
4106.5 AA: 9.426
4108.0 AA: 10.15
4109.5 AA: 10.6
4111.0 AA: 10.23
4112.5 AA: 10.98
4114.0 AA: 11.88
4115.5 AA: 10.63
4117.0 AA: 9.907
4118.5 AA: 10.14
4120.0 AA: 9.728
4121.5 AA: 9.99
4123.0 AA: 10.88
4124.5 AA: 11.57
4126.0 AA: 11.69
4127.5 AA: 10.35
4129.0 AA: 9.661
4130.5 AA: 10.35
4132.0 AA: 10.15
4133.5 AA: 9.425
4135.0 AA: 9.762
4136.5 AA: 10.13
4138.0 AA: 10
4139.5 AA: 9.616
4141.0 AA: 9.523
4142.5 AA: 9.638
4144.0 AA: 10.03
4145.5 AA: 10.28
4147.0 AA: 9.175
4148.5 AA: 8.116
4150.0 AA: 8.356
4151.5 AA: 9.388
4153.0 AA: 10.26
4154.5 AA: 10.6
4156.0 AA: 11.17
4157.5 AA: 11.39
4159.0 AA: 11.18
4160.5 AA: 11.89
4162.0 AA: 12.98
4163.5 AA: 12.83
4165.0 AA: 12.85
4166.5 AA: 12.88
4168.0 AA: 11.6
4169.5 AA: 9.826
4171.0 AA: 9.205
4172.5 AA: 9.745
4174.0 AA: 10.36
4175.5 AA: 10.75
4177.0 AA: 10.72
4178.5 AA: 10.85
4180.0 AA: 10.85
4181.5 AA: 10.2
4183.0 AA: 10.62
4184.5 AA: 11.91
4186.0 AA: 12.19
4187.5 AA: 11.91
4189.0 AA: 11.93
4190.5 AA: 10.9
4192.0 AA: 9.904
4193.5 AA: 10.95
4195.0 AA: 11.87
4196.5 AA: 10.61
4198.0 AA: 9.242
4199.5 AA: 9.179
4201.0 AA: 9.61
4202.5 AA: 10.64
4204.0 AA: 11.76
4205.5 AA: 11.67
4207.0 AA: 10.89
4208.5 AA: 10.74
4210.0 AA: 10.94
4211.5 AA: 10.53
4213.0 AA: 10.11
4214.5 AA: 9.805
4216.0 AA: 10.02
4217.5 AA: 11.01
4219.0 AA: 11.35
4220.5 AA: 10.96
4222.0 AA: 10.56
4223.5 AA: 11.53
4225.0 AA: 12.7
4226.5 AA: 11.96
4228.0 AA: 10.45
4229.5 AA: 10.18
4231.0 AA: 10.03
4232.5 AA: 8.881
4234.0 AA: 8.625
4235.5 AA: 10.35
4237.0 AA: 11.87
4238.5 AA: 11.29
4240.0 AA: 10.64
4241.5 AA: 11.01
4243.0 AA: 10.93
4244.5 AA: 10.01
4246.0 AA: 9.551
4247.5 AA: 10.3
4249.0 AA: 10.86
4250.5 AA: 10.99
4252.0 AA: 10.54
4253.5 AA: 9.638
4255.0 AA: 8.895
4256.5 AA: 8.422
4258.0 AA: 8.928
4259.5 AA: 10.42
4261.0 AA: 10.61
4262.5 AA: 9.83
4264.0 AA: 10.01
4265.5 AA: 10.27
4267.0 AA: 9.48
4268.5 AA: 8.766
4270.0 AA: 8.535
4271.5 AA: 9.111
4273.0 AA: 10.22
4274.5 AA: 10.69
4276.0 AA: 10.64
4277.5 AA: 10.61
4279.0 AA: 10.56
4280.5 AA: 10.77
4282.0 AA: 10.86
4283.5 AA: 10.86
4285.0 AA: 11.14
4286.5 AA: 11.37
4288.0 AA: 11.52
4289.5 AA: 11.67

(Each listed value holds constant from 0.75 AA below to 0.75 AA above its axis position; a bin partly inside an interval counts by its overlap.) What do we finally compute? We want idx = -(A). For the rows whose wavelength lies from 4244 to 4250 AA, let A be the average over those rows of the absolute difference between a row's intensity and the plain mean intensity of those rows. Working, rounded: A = 0.4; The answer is -0.4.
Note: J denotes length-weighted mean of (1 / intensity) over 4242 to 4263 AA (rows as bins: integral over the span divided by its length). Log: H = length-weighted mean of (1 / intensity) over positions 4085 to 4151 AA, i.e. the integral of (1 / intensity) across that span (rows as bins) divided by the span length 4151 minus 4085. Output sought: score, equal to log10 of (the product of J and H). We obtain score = -2.00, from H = 0.099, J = 0.101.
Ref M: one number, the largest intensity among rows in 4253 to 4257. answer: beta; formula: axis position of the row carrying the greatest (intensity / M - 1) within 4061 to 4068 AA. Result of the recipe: 4064.5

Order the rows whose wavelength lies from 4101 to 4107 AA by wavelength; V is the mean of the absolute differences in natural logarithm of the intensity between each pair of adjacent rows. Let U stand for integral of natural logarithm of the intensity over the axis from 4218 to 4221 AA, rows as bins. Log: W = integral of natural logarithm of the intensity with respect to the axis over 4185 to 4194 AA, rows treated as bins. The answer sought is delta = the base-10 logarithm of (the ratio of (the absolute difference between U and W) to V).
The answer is 2.11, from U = 7.2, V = 0.113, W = 22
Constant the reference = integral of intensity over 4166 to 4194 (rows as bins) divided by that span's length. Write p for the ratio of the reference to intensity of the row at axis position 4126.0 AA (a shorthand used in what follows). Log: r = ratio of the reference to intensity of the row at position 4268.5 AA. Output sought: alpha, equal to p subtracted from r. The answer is 0.31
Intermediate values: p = 0.93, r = 1.24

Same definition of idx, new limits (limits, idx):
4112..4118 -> -0.6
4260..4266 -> -0.3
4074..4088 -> -1.1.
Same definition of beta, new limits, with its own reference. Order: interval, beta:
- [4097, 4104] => 4100.5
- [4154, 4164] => 4162.0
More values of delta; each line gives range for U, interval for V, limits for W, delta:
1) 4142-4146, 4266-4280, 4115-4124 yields 2.44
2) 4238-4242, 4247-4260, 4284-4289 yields 1.58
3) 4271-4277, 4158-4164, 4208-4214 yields 0.55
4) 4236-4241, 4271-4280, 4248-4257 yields 2.40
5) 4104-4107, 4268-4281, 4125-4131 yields 2.32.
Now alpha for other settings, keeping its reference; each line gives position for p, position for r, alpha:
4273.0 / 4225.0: -0.21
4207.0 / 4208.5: 0.01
